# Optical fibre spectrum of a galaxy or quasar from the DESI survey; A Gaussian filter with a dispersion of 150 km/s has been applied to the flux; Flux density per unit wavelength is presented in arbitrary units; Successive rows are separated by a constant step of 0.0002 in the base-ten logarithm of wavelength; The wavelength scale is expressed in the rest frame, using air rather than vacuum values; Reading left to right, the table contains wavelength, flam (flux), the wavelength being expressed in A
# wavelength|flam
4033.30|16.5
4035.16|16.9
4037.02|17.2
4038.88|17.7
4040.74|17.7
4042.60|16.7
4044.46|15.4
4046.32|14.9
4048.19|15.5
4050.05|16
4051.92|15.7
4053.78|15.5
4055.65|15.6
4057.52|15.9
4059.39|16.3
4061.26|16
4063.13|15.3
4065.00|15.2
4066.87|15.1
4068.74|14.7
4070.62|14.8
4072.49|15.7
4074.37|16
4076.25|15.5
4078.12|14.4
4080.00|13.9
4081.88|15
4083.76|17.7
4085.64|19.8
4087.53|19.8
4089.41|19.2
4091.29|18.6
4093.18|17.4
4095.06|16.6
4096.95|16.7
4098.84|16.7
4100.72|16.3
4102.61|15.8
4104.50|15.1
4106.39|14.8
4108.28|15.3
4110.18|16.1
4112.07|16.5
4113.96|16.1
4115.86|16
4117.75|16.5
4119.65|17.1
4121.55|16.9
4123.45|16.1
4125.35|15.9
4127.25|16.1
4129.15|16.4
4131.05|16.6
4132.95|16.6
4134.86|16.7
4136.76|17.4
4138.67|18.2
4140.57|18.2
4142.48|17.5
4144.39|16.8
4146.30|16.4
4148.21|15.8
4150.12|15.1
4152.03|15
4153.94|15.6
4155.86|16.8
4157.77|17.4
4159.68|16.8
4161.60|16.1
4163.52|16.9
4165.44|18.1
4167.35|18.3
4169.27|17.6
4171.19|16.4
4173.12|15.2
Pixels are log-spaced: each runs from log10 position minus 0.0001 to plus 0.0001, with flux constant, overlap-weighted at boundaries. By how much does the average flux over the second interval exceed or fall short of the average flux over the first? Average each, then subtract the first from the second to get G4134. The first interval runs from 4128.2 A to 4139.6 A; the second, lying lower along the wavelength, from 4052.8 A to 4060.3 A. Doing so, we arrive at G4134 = -1.16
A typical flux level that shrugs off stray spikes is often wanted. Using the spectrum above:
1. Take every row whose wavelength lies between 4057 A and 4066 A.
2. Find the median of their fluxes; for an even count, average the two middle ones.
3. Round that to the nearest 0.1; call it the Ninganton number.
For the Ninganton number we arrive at 15.9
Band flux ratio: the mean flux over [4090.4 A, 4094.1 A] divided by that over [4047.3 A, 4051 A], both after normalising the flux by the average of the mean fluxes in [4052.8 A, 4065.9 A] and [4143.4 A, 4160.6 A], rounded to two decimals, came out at 1.14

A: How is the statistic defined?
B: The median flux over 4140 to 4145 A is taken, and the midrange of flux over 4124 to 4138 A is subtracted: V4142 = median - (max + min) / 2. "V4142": 0.85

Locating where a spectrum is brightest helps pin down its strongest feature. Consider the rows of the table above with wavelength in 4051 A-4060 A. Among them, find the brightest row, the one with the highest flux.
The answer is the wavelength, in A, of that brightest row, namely 4059.39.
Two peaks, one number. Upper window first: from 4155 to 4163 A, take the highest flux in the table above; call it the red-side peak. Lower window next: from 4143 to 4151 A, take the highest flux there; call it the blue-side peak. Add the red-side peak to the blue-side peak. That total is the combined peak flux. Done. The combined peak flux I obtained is 34.2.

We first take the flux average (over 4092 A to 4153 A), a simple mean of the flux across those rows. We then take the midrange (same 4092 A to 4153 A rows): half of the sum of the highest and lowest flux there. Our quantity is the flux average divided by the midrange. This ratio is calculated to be 0.994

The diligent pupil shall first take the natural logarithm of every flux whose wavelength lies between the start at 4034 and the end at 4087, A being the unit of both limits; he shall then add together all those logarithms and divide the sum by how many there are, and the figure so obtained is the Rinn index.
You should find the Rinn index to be 2.77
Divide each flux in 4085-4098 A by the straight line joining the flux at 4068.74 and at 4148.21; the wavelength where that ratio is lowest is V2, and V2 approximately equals 4095.06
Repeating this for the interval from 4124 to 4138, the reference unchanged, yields 4125.35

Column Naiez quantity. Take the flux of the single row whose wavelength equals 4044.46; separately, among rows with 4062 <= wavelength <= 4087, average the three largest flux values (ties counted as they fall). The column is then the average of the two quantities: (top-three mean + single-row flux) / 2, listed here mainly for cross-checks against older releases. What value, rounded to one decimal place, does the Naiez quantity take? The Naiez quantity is 16.6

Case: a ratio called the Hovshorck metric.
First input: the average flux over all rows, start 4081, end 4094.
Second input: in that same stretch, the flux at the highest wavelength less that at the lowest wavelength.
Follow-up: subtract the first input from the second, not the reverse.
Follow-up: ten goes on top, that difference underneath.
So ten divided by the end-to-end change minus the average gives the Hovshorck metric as -0.632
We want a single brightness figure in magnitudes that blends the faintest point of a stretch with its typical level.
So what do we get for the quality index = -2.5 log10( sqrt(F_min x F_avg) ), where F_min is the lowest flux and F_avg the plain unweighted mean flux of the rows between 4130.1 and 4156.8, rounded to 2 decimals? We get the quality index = -3.00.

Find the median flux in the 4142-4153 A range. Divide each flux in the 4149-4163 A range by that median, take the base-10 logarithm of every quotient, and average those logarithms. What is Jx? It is 0.000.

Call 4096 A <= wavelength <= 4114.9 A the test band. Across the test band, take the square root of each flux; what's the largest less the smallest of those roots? 0.24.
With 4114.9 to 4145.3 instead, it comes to 0.28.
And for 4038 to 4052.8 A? 0.35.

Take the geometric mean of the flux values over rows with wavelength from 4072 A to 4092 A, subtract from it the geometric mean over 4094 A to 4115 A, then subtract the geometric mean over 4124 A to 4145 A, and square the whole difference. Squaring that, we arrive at 262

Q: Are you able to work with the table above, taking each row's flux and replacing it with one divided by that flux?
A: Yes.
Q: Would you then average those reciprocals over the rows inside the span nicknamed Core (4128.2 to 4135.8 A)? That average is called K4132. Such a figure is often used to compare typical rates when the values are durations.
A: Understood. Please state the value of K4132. 0.0603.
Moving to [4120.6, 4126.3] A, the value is 0.0614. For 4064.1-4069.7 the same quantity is 0.0667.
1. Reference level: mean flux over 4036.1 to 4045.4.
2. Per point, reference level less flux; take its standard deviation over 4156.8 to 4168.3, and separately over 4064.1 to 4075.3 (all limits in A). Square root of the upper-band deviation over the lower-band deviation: 1.28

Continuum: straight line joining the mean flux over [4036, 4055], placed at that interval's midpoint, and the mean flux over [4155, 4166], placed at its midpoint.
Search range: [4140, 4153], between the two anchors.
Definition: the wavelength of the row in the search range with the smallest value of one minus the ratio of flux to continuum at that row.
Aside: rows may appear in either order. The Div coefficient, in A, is 4140.57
